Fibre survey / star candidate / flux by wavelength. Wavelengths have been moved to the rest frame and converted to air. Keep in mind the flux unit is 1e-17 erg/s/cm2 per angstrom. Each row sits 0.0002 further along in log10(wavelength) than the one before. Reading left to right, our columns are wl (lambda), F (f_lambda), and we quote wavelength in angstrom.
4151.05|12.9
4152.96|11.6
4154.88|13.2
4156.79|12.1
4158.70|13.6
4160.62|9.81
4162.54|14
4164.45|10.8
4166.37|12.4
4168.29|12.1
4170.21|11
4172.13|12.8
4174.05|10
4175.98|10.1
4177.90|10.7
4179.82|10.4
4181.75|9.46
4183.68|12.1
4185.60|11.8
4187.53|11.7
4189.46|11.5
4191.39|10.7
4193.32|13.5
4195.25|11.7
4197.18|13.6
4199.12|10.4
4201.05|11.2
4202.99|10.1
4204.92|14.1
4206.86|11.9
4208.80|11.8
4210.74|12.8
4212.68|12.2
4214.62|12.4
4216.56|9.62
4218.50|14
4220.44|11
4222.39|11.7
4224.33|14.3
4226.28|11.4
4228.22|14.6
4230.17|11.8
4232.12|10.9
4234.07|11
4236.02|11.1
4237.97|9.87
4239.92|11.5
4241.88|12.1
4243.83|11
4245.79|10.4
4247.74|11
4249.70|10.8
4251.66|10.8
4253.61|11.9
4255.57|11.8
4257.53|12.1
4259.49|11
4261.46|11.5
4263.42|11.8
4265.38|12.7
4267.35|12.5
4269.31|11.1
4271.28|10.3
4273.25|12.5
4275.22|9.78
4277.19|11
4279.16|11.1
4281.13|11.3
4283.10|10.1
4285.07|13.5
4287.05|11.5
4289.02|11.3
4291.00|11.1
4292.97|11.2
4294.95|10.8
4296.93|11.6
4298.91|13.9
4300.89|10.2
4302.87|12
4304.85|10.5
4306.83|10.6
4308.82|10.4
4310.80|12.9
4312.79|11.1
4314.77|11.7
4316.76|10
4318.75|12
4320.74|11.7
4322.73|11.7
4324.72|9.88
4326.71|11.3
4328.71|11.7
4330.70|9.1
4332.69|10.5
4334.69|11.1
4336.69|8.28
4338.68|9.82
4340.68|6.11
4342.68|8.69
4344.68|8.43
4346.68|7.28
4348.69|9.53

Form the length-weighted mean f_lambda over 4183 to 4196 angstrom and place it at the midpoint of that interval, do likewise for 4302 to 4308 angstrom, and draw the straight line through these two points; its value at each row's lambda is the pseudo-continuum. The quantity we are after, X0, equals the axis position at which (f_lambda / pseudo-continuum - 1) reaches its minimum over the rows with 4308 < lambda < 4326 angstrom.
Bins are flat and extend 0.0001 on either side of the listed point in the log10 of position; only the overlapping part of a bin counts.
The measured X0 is 4324.72 angstrom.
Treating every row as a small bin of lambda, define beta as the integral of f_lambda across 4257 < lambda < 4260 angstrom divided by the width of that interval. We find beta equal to 11.56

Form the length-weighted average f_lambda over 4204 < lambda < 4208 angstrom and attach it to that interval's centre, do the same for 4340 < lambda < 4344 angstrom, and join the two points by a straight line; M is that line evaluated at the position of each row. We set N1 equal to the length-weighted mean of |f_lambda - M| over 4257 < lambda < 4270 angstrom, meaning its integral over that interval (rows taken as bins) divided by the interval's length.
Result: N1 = 1.16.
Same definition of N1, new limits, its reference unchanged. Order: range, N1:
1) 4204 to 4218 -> 0.98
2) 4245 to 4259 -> 0.67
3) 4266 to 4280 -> 1.07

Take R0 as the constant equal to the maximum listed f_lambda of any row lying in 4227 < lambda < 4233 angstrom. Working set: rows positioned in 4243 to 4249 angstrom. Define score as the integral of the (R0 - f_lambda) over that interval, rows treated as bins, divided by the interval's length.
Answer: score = 3.80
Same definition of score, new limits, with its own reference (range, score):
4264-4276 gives 3.08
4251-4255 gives 3.17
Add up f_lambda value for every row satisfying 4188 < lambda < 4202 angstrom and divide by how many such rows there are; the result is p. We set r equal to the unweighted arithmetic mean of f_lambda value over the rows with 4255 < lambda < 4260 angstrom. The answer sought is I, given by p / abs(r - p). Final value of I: 71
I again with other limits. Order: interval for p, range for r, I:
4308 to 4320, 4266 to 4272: 227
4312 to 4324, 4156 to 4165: 16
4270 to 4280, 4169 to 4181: 107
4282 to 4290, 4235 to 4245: 24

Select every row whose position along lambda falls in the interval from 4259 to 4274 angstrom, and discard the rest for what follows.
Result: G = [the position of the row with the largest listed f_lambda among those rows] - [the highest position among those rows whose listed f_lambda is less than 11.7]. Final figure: -5.9 angstrom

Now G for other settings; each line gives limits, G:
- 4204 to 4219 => -11.6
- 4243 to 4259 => 5.9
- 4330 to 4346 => -10.0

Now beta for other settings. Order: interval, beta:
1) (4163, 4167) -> 11.85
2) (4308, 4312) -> 11.68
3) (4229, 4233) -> 11.51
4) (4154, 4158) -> 12.73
